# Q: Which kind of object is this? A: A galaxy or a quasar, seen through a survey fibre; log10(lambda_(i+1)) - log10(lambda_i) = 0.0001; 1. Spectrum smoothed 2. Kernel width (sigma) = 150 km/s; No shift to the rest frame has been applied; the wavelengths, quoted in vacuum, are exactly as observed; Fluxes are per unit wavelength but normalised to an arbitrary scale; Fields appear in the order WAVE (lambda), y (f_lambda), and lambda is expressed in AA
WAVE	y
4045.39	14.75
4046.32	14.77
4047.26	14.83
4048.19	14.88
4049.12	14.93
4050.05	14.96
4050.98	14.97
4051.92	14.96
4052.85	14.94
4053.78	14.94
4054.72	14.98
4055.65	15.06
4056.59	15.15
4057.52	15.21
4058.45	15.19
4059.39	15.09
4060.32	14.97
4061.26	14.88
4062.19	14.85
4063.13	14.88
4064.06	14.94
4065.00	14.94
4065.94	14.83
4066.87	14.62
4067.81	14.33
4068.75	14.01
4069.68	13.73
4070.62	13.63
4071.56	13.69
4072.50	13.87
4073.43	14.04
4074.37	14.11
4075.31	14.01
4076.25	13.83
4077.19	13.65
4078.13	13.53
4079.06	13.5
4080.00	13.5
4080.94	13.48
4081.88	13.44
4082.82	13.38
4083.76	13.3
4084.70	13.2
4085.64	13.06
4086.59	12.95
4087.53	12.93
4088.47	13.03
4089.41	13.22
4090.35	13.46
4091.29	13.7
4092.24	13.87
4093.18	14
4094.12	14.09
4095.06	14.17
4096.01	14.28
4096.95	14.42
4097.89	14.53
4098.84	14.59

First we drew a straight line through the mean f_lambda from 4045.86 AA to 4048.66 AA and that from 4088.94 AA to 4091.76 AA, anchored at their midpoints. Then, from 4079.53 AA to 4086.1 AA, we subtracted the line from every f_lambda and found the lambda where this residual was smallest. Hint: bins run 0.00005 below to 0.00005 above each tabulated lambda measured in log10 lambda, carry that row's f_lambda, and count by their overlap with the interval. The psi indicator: 4085.64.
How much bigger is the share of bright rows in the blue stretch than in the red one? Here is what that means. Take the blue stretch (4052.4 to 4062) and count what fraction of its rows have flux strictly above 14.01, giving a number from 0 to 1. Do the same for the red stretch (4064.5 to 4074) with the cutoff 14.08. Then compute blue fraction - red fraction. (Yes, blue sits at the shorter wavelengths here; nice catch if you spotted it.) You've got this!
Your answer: 0.60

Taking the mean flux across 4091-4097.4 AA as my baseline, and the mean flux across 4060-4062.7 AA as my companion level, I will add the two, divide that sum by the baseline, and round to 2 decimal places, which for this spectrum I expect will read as 2.06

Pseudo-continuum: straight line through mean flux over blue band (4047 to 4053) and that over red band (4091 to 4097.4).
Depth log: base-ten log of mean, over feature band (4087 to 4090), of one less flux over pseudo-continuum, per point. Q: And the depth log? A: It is -1.10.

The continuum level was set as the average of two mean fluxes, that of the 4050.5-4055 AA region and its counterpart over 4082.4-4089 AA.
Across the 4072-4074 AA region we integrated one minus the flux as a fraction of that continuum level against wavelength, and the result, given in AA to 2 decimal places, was 0.01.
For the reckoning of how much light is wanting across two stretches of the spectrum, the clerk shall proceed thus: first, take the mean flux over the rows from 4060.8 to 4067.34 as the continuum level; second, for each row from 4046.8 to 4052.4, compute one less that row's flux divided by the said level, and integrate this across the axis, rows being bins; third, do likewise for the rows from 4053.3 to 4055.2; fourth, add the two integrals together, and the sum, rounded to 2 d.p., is -0.04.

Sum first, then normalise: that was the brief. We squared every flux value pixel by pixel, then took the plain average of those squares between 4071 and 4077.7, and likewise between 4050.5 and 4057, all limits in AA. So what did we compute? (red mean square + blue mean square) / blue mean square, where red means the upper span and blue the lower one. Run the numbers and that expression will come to 1.86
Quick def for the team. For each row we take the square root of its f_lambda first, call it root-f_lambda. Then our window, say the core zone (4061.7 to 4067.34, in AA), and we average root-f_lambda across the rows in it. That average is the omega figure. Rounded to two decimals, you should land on 3.85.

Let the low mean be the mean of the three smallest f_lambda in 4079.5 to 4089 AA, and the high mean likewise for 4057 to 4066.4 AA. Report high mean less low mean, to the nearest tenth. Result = 1.9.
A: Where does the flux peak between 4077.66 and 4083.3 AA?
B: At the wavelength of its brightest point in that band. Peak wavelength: 4078.13 AA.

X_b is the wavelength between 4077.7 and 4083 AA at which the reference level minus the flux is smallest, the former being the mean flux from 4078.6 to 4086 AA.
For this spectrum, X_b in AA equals 4078.13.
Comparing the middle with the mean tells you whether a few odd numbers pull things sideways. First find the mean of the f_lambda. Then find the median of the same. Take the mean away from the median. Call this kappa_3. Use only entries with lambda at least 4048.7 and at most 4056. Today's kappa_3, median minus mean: -0.01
